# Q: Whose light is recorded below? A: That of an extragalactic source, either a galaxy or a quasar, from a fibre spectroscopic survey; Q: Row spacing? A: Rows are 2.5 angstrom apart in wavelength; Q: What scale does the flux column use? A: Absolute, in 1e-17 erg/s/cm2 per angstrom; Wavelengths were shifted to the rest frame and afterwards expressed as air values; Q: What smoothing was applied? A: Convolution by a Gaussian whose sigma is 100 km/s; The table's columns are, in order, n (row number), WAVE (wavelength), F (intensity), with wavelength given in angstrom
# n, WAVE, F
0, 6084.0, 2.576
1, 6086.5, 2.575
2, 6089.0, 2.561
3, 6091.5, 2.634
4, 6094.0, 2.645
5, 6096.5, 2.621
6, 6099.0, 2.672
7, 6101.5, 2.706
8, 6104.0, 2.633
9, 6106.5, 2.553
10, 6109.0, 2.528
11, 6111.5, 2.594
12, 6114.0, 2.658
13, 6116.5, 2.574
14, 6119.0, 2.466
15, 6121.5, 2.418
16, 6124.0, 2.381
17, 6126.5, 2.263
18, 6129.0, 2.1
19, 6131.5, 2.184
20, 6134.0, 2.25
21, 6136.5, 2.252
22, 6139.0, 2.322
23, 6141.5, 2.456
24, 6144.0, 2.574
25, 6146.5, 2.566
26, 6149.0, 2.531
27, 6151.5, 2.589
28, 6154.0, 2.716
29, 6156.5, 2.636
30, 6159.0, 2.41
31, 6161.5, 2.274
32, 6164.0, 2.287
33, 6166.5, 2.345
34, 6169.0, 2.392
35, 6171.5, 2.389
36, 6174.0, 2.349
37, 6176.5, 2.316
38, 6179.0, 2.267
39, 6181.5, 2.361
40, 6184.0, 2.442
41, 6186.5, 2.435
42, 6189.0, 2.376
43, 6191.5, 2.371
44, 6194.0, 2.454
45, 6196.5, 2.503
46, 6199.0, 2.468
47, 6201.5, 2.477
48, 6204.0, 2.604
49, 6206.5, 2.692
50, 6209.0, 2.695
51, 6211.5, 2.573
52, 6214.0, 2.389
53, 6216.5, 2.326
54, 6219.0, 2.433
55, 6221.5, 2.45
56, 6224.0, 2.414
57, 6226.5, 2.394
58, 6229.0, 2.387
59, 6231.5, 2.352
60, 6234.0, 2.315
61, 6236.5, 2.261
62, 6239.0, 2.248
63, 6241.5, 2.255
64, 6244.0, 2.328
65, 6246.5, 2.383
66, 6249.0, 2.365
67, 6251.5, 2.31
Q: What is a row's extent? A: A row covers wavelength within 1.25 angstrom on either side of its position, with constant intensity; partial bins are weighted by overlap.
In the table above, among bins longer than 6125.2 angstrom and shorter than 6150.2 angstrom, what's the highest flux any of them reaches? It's 2.574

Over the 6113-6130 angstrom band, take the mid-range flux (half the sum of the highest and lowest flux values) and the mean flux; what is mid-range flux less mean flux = -0.030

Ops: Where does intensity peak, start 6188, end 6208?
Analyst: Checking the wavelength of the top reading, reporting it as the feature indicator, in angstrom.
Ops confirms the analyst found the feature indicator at 6206.5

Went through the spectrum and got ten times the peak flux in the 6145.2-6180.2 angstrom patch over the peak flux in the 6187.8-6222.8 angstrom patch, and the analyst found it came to 10.1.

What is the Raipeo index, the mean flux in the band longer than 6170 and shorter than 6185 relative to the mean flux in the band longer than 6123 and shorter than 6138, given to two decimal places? 1.05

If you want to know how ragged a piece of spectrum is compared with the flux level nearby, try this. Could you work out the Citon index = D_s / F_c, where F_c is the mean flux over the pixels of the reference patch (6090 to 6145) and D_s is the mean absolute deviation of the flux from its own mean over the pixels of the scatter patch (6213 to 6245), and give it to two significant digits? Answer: 0.023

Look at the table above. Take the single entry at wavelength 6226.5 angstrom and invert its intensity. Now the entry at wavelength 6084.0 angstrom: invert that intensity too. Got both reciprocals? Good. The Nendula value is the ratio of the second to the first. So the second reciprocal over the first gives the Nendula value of 0.93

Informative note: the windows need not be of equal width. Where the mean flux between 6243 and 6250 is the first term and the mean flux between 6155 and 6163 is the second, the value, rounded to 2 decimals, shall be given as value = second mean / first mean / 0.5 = 2.07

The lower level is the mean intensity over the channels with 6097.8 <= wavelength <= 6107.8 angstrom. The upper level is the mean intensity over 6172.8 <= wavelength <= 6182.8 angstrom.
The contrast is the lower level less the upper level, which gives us 0.3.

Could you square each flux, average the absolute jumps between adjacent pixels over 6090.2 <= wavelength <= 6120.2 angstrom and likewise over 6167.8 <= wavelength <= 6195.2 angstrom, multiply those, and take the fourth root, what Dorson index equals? 0.501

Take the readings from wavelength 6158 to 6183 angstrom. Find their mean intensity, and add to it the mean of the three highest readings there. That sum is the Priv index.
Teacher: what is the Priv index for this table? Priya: 4.74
